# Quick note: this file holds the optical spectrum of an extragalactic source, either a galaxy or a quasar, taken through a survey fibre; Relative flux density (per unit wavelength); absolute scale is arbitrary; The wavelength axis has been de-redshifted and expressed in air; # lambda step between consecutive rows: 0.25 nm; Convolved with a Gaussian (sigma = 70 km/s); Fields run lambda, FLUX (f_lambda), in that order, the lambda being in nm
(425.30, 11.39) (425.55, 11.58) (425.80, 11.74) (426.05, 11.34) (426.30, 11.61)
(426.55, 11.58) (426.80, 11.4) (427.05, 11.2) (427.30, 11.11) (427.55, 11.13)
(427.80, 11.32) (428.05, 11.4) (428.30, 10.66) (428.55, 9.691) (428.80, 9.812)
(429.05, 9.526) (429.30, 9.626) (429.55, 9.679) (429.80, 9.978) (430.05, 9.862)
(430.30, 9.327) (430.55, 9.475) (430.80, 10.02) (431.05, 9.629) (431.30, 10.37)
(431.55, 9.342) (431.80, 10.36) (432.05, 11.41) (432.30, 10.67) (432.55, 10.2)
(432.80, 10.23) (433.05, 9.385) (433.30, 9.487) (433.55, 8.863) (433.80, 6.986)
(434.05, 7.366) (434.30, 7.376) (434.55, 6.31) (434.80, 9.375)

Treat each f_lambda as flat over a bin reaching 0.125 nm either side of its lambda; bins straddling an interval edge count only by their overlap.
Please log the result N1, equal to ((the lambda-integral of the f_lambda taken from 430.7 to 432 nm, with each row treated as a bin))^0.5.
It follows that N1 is 3.6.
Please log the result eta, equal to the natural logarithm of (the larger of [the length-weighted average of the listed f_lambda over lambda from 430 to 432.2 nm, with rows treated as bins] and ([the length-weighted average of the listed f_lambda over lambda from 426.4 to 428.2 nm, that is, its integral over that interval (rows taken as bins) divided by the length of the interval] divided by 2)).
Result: 2.30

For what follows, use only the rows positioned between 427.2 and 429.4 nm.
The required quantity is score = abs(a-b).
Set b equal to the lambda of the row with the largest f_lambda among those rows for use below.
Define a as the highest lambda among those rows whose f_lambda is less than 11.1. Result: 1.25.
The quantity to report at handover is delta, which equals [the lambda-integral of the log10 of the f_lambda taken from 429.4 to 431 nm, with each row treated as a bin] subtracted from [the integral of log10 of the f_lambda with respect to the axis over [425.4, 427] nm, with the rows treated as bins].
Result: 0.12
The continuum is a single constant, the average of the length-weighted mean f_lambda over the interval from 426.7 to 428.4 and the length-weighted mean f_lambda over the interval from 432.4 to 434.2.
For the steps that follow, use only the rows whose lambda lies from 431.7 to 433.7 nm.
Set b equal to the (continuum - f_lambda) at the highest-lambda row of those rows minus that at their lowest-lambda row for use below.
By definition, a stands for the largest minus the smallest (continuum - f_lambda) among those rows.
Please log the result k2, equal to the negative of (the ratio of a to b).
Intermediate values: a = 2.5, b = 1.5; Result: -1.70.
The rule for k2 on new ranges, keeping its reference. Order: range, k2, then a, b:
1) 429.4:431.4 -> 1.51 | 1.0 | -0.7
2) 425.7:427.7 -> -1.03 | 0.6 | 0.6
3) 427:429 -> -1.23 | 1.7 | 1.4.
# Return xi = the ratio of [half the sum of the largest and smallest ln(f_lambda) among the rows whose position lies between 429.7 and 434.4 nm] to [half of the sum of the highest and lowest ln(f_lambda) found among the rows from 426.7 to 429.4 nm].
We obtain 0.93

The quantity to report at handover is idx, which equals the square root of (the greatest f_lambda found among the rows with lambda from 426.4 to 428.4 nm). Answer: 3.40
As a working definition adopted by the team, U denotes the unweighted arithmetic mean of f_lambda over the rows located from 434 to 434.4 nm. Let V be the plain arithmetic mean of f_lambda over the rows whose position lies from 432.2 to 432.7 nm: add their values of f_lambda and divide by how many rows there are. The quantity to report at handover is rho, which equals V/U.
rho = 1.42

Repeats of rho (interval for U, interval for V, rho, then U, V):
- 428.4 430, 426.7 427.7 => 1.15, 9.7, 11.2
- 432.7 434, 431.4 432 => 1.10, 9.0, 9.9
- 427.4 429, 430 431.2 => 0.91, 10.7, 9.7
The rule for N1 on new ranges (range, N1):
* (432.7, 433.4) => 2.6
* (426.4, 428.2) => 4.5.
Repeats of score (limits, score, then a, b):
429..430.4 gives 0.50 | 430.30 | 429.80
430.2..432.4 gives 0.25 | 432.30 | 432.05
